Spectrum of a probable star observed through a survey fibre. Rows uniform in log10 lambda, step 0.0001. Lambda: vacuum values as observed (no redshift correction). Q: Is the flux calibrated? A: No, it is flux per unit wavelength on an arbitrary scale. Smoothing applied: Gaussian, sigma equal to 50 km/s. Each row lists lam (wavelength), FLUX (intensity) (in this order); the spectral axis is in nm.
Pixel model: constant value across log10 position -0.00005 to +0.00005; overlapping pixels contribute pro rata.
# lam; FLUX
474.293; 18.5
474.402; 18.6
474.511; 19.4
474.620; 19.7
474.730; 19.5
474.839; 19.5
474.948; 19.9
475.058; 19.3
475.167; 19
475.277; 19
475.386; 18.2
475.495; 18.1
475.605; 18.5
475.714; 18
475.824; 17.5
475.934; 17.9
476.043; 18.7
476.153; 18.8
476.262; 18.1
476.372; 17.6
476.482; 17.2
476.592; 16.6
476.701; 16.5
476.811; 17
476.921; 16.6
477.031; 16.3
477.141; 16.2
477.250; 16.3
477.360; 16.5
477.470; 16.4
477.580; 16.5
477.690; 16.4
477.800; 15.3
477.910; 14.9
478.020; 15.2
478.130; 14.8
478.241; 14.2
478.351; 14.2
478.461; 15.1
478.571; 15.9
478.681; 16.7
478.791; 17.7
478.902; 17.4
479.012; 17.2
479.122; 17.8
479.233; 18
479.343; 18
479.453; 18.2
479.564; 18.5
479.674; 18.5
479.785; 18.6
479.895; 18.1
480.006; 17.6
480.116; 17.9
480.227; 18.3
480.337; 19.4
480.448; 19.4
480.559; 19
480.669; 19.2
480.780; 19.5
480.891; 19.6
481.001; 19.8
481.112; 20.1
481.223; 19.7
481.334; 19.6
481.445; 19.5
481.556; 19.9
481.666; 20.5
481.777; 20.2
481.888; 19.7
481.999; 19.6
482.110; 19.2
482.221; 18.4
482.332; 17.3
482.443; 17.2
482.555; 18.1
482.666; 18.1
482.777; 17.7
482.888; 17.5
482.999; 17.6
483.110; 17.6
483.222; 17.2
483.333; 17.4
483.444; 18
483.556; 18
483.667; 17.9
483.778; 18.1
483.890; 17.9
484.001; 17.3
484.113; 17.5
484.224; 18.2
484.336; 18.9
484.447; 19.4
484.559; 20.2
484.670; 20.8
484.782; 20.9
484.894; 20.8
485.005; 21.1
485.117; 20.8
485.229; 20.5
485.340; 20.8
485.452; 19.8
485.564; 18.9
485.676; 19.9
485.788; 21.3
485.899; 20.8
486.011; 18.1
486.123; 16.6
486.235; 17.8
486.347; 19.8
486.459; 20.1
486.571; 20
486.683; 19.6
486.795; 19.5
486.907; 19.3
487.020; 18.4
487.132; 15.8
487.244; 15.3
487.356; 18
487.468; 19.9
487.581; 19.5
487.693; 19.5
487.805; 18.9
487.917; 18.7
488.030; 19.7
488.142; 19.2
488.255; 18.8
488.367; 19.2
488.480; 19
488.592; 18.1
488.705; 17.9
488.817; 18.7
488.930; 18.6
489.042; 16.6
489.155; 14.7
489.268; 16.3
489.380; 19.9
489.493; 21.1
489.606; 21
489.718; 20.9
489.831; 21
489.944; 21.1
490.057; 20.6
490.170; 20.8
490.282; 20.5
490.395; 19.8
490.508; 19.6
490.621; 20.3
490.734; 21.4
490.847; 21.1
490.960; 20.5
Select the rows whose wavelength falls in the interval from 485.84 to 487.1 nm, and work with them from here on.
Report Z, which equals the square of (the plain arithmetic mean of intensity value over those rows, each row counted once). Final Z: 364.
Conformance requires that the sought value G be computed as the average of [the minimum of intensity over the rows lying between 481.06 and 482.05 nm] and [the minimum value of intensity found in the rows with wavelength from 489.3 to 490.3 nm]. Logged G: 19.7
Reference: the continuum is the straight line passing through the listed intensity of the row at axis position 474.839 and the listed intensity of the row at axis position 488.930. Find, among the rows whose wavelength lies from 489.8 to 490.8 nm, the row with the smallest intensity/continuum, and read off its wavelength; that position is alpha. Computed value 490.508 nm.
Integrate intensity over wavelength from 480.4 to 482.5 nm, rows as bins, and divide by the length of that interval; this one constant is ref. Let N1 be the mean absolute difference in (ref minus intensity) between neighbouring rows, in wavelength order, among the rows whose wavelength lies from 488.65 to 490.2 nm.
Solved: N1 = 0.95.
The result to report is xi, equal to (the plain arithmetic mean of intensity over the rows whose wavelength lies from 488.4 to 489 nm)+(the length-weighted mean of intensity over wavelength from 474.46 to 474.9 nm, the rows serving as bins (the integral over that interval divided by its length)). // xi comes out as 38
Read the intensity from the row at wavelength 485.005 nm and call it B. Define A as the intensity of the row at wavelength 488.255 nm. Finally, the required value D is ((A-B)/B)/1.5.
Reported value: -0.07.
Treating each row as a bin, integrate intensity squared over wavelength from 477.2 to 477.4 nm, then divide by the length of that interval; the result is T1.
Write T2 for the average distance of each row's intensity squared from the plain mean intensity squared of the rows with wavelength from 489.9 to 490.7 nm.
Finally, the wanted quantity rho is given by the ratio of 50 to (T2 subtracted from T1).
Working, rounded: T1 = 269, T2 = 17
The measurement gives 0.20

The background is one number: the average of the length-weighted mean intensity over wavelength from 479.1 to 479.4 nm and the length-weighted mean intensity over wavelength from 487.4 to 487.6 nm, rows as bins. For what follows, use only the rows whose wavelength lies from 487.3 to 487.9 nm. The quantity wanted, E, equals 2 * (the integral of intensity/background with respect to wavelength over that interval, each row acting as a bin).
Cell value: 1.22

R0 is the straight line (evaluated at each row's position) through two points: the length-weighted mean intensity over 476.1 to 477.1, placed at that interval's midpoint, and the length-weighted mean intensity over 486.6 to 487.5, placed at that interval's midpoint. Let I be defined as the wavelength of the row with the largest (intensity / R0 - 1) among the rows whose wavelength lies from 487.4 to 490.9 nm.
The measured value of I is 490.734 nm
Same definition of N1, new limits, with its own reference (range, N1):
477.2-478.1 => 0.33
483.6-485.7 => 0.49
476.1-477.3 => 0.37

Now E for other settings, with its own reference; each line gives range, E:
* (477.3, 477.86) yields 0.97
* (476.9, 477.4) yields 0.87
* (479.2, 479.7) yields 0.97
